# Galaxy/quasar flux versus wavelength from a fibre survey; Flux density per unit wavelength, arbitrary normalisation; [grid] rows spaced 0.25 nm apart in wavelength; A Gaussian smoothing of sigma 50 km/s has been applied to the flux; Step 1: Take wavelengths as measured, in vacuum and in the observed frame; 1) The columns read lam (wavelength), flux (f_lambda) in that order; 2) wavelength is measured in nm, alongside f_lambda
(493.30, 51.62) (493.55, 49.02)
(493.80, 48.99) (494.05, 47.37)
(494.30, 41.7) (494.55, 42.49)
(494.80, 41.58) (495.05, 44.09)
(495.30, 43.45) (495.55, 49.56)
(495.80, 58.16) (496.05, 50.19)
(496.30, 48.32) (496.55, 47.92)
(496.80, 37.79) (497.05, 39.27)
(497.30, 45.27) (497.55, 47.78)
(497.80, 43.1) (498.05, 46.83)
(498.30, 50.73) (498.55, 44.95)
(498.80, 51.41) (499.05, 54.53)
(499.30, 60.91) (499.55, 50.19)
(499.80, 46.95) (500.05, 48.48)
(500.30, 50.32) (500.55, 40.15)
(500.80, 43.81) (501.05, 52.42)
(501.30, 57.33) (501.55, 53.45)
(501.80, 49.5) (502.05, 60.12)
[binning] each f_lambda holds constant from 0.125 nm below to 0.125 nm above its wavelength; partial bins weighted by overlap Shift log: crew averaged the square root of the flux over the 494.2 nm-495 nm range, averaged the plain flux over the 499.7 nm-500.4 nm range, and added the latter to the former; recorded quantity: 55.1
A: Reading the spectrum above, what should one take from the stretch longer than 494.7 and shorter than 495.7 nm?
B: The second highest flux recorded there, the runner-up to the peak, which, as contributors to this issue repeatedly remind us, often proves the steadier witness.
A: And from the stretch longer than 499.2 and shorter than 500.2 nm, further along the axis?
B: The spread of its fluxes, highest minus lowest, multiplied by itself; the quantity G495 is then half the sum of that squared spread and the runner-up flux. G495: 119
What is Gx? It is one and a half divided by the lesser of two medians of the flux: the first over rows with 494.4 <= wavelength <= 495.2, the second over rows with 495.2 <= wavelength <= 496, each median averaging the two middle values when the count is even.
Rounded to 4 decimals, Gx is 0.0353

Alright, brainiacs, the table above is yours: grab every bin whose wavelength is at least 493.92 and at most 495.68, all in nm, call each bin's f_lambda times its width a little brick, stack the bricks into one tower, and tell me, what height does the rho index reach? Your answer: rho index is 78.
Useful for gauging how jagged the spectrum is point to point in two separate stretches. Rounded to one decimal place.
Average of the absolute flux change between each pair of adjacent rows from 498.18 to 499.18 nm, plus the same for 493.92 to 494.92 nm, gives 7.6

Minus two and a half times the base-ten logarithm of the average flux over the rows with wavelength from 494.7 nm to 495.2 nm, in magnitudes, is -4.08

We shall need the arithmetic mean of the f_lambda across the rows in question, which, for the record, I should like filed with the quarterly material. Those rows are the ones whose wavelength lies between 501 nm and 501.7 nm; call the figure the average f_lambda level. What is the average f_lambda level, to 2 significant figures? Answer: 54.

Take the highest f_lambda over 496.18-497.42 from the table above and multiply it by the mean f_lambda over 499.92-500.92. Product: 2208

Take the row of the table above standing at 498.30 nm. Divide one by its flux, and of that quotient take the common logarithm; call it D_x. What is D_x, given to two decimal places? -1.71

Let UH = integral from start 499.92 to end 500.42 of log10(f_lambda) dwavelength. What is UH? 0.847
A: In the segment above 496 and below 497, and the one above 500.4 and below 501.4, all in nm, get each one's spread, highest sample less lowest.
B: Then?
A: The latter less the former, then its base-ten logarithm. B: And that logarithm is 0.68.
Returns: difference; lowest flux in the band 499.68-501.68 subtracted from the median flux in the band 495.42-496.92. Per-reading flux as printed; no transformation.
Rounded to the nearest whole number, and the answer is 9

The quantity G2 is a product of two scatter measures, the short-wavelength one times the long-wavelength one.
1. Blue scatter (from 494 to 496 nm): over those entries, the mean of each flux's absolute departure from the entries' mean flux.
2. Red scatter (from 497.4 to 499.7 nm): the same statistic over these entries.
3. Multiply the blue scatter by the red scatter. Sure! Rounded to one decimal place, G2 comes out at 16.5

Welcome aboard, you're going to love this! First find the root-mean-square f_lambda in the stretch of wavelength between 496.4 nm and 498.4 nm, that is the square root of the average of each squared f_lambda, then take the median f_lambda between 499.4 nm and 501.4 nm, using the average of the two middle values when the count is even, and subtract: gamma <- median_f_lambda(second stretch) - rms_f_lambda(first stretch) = 4.3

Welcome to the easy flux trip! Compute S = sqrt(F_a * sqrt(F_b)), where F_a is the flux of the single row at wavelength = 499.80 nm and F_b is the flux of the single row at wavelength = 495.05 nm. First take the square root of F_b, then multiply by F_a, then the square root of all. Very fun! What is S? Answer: 17.7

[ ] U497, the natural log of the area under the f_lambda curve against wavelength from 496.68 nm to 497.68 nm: 3.8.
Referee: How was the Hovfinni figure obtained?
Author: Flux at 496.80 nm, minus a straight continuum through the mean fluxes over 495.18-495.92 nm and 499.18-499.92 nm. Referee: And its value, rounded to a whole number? -13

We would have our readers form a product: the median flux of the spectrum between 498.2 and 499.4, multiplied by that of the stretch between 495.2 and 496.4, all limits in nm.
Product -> 2548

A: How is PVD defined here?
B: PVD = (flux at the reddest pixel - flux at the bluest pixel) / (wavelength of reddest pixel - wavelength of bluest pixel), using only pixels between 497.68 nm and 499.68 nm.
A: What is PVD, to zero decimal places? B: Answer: 4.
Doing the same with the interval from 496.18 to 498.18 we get -1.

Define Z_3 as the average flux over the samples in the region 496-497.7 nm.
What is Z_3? 45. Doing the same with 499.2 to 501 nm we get 49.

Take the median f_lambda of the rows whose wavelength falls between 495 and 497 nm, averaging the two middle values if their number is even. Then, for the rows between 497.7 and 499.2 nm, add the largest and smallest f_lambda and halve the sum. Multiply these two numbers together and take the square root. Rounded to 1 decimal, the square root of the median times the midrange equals 48.5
